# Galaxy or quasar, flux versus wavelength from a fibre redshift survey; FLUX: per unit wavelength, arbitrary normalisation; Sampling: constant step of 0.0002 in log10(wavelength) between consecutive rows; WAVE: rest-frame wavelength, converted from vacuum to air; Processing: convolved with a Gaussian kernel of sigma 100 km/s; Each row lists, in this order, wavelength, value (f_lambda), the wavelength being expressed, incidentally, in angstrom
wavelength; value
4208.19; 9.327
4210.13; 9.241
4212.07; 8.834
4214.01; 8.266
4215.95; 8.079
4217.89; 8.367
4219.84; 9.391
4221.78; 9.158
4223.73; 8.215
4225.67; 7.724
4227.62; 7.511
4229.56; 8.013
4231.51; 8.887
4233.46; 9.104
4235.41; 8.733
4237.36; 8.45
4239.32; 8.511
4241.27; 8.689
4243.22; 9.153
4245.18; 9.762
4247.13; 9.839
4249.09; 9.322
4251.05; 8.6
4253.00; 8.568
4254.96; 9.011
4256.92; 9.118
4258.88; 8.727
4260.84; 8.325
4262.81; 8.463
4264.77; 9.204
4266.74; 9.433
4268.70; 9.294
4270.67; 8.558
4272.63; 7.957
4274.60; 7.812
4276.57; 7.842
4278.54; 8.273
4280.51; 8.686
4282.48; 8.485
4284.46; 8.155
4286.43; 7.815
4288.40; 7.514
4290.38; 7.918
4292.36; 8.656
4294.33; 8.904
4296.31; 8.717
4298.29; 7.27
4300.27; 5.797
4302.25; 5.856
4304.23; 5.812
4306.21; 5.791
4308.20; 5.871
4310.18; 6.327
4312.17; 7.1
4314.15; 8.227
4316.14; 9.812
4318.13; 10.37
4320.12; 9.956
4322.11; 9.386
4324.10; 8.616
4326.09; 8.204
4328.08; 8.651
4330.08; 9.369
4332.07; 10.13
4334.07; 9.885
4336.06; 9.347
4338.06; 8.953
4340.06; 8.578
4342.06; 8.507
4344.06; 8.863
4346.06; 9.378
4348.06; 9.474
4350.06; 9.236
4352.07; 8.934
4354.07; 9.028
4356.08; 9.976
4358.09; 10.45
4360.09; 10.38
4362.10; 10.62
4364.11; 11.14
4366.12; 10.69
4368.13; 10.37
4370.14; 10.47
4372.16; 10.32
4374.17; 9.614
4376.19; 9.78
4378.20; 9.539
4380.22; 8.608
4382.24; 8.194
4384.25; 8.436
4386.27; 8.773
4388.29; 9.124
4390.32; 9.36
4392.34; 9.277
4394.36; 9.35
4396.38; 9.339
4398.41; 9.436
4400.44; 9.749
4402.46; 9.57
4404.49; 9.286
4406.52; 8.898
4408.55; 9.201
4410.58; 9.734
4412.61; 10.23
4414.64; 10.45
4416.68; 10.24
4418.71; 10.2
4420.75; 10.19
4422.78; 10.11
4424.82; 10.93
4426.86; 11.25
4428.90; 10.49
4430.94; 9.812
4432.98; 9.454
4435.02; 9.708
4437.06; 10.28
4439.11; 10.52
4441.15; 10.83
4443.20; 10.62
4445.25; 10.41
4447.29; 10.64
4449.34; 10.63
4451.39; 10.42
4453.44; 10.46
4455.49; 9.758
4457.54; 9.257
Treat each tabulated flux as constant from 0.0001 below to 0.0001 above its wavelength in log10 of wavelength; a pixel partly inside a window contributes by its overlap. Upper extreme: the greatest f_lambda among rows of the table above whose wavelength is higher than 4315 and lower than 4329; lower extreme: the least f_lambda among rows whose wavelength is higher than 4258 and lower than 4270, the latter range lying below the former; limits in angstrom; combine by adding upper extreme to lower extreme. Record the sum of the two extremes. 18.7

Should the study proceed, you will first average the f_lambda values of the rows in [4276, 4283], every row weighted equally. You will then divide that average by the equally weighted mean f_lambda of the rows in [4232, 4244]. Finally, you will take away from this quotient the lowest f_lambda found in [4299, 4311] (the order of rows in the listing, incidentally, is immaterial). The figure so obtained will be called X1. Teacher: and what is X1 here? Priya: -4.84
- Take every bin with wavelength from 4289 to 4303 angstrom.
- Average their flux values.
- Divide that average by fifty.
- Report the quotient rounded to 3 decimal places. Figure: 0.152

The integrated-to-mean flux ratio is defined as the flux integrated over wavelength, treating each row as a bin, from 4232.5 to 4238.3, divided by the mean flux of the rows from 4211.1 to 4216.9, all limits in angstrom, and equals 6.1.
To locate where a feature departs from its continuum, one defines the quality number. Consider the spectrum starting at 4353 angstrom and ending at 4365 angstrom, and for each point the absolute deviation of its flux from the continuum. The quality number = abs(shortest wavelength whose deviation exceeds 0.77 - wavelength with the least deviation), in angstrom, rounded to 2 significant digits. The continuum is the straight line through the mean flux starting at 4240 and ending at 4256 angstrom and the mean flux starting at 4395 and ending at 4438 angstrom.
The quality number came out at 2.0 angstrom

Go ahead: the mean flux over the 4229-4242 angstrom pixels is 8.6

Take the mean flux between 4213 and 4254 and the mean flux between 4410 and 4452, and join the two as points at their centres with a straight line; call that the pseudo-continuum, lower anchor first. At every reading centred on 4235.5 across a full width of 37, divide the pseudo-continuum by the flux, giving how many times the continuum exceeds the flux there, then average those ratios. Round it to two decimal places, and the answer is 1.00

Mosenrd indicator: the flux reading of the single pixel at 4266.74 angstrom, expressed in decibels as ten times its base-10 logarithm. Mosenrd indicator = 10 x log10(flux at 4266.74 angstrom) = 9.7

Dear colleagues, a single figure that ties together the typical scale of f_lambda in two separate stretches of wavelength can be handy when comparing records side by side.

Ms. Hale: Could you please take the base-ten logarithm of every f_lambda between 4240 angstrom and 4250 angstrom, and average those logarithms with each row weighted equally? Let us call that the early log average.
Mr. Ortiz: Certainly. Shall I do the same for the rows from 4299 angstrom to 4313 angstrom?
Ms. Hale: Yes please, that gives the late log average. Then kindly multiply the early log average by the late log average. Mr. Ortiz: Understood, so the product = 0.760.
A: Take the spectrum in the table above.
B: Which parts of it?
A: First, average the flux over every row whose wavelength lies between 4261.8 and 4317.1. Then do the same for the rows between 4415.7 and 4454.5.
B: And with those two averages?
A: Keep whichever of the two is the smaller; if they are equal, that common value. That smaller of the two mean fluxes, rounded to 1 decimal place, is 7.8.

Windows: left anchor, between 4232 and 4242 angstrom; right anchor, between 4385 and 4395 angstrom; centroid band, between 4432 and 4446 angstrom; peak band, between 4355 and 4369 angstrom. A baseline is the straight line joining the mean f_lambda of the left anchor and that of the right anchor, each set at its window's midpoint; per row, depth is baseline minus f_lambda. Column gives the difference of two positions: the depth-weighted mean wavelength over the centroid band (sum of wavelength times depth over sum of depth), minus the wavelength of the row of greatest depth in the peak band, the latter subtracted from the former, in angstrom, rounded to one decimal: 84.6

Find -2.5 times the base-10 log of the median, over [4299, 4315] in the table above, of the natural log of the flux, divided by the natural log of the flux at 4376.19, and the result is 0.28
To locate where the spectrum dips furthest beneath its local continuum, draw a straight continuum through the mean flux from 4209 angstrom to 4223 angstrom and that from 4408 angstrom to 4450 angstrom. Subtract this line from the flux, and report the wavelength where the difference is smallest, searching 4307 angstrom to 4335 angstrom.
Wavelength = 4308.20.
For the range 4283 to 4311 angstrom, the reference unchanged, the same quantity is 4306.21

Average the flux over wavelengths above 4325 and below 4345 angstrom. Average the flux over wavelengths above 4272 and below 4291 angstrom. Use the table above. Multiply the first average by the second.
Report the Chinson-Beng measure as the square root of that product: 8.5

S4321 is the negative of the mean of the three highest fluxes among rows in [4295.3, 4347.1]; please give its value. -10.2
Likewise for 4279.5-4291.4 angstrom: -8.4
